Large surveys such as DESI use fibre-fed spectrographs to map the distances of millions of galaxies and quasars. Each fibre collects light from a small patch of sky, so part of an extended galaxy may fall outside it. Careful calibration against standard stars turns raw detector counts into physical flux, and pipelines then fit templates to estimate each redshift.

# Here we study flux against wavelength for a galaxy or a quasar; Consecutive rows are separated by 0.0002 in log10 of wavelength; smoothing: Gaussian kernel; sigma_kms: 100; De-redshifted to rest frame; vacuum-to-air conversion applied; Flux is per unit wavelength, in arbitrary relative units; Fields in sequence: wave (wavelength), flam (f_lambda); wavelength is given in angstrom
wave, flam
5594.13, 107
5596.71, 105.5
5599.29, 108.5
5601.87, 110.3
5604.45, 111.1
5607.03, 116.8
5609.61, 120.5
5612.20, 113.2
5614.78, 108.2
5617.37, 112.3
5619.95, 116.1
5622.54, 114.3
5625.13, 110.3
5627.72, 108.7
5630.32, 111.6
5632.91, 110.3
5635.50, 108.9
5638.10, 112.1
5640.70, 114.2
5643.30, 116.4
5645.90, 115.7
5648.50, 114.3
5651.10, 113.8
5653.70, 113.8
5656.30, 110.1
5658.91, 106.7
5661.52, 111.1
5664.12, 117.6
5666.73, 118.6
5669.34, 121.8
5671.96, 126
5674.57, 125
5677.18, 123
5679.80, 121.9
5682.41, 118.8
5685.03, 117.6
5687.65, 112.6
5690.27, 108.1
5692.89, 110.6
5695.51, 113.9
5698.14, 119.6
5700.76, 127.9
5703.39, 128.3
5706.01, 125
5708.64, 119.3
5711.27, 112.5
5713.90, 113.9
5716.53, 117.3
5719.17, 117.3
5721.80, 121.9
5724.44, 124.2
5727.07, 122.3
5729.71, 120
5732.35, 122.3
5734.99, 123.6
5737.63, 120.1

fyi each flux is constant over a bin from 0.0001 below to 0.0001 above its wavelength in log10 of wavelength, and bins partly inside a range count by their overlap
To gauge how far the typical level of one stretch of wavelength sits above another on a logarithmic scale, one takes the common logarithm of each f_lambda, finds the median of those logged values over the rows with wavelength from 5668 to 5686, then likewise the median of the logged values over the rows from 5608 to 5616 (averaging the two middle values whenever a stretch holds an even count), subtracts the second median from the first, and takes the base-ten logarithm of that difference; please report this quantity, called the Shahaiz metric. -1.5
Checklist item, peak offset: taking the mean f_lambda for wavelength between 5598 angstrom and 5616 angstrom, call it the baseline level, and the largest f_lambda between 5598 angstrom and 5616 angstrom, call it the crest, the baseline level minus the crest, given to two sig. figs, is -7.8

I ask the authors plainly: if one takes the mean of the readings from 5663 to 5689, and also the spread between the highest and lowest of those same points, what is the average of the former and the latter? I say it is 66.8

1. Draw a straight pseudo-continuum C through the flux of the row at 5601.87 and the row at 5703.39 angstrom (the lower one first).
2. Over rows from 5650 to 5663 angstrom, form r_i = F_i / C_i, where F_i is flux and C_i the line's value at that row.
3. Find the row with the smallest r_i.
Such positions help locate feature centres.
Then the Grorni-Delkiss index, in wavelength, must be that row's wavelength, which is 5658.91 angstrom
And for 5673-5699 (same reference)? 5690.27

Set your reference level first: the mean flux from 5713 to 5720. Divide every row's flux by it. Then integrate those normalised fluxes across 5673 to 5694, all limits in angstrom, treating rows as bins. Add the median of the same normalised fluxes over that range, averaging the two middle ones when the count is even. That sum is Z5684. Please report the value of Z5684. 22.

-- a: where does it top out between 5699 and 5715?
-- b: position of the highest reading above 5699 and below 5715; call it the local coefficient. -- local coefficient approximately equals 5703.39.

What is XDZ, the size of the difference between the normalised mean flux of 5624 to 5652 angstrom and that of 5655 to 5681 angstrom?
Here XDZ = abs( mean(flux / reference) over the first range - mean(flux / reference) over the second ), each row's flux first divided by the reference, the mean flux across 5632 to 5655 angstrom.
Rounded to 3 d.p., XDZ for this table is 0.051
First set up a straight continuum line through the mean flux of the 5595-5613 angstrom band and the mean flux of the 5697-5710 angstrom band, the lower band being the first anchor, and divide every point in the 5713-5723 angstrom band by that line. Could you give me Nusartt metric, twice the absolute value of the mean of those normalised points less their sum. 5.6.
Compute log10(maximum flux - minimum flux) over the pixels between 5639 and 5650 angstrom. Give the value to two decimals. 0.34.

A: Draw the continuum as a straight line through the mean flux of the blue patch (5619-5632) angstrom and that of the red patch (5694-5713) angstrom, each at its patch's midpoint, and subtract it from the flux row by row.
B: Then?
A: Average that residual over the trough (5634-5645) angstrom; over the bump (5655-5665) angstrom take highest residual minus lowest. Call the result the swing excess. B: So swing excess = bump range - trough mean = 11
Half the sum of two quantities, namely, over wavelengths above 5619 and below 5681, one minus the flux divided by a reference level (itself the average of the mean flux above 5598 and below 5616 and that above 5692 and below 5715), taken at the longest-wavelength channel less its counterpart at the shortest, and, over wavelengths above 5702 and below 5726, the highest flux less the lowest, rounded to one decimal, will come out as 7.9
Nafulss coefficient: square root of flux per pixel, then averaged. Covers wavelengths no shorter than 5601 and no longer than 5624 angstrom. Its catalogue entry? 10.66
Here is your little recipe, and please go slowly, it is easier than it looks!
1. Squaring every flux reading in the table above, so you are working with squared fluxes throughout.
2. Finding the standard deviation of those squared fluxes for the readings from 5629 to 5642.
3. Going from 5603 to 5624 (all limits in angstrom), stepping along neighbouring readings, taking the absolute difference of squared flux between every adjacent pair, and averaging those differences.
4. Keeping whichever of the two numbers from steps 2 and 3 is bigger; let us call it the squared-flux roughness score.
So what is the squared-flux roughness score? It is 1025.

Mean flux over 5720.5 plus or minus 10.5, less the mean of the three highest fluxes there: -4.1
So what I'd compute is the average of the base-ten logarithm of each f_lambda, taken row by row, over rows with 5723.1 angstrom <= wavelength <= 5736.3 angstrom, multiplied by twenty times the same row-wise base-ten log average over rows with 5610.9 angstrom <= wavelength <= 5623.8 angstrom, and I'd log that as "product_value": 85.7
